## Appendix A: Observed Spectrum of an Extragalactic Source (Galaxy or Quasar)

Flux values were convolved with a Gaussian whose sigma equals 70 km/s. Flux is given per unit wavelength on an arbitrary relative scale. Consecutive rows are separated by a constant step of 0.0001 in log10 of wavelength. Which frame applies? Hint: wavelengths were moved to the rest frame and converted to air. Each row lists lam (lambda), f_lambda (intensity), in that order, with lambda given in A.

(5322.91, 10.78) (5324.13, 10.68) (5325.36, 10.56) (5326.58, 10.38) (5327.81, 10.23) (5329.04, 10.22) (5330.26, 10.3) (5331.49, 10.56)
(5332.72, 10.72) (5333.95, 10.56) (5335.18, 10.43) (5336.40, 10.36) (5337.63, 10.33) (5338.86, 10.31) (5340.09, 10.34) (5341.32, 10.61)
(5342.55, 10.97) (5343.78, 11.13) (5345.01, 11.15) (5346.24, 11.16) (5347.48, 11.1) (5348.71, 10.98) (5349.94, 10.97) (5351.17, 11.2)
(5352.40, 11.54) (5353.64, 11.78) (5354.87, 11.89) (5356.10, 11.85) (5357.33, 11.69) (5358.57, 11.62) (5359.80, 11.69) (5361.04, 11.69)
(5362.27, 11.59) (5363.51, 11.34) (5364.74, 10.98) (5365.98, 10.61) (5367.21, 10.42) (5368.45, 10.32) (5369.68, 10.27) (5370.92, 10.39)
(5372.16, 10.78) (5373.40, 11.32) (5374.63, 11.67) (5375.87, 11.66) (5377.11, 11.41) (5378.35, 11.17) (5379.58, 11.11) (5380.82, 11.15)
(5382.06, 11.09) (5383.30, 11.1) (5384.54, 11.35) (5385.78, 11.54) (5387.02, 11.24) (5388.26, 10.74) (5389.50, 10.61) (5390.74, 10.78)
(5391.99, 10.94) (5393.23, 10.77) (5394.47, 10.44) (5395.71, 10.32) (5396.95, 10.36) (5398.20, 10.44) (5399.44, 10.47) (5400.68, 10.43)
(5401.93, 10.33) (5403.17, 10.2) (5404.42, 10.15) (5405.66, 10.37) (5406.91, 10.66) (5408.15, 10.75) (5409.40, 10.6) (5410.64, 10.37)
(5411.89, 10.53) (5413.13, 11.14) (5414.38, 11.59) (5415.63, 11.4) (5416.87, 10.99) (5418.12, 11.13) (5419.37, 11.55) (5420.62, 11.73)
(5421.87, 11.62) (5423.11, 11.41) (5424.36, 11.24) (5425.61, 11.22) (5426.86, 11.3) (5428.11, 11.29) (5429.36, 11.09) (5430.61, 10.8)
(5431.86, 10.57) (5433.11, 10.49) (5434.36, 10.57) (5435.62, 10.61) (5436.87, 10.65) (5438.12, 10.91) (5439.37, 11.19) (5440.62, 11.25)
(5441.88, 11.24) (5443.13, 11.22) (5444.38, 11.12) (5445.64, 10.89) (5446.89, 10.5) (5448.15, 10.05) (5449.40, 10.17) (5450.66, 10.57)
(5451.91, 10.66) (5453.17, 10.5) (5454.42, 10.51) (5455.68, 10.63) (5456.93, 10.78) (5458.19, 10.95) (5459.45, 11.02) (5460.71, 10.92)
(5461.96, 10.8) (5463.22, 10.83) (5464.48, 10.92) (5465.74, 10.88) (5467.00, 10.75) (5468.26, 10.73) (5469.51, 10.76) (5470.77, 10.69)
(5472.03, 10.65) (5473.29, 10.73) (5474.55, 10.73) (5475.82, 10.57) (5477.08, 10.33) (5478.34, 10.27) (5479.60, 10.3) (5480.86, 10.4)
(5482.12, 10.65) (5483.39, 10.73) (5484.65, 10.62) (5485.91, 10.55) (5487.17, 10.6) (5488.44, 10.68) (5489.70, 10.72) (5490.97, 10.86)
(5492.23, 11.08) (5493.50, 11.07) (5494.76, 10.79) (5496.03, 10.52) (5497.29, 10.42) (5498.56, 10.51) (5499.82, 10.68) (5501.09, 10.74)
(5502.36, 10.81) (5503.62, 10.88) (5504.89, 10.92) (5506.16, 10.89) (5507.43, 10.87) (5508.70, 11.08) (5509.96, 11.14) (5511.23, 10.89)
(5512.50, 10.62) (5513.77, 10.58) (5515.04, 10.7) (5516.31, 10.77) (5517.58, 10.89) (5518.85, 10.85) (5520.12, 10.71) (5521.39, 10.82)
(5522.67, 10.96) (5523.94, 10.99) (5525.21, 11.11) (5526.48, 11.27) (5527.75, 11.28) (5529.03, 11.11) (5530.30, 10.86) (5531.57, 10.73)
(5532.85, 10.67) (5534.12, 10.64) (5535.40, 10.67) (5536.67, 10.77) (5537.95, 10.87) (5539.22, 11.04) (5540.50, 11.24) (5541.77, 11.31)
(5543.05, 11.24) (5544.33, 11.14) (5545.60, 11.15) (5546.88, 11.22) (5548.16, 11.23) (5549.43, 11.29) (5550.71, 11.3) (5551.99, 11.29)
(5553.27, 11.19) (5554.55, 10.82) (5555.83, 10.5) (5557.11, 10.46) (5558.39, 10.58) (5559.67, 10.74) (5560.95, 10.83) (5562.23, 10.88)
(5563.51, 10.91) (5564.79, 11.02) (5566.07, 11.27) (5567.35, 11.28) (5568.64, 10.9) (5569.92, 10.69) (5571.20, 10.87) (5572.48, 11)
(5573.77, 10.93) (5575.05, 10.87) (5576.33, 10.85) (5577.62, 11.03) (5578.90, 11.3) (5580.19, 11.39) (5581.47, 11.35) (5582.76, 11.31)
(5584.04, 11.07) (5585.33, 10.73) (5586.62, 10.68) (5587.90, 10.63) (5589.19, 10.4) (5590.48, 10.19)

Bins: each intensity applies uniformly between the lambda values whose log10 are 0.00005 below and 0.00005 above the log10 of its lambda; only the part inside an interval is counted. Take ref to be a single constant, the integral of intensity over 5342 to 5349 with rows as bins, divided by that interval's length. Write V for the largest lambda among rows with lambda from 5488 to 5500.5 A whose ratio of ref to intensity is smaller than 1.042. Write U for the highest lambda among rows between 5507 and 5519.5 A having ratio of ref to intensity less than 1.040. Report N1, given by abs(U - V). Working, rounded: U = 5518.85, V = 5499.82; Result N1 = 19.0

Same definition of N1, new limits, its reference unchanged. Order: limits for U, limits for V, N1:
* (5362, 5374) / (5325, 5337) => 40.7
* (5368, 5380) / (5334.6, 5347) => 33.3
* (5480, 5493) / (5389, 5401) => 99.0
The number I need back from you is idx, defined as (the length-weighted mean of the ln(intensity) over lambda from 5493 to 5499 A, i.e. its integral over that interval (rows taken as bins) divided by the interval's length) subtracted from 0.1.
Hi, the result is -2.27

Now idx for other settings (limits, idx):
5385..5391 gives -2.30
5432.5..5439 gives -2.27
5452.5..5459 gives -2.27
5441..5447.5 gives -2.30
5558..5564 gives -2.28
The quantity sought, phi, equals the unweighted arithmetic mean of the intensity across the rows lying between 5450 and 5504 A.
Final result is 10.7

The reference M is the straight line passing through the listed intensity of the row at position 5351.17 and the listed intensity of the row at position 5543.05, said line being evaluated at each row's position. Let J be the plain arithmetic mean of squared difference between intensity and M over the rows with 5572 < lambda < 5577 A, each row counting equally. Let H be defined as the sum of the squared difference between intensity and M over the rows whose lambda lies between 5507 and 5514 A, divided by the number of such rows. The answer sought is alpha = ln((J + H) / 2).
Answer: -1.9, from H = 0.18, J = 0.12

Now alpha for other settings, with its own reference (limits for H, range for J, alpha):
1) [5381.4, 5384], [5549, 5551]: -4.9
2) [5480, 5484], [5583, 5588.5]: -1.1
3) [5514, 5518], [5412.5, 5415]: -2.0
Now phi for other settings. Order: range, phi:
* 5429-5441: 10.8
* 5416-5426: 11.4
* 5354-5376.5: 11.2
